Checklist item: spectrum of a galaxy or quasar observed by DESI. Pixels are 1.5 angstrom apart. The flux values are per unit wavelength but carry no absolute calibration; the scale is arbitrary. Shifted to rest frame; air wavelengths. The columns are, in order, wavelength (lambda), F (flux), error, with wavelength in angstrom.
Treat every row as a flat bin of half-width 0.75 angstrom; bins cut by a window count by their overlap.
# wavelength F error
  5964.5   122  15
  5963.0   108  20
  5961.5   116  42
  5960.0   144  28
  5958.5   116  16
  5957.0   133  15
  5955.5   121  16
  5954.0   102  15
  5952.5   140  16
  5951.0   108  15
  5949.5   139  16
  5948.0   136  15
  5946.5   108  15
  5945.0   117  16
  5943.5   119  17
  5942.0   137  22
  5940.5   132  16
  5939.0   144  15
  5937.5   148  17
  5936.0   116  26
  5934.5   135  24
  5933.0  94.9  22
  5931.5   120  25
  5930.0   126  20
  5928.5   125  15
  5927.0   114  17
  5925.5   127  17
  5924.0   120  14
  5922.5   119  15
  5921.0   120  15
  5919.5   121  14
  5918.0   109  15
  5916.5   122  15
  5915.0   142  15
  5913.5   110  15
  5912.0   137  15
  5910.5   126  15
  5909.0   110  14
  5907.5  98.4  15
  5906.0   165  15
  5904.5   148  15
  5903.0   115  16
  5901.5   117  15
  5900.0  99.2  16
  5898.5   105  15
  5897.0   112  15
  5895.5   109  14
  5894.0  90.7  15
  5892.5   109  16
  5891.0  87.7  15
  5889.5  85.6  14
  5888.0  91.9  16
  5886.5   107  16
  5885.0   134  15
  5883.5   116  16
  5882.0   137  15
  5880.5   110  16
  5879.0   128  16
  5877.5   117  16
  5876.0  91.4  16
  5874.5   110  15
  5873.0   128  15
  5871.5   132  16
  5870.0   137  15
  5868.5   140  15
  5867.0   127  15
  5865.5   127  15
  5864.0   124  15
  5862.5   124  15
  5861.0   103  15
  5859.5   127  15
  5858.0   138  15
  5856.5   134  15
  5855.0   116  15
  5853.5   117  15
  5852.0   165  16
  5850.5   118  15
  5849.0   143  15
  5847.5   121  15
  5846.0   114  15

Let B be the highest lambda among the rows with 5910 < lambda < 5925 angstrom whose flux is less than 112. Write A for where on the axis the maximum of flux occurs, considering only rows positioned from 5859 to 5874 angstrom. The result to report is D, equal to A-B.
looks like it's -49.5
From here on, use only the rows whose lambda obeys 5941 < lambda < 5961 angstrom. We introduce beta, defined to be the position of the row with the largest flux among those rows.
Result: 5960.0 angstrom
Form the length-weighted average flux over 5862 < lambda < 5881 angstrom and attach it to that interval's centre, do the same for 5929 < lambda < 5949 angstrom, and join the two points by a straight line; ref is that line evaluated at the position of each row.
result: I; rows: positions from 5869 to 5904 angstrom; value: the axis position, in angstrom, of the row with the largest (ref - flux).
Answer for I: 5889.5 angstrom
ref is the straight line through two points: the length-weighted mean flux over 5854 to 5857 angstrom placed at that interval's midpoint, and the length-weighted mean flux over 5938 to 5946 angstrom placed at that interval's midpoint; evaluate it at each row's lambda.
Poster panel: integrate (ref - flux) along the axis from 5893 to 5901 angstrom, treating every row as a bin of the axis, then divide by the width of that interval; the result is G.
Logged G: 23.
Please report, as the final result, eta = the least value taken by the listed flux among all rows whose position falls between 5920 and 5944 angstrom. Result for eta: 94.9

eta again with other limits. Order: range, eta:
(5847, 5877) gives 91.4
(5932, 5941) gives 94.9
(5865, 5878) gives 91.4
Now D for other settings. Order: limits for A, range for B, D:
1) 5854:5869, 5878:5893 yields -24.0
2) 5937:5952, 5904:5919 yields 19.5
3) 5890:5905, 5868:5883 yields 24.0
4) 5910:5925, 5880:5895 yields 21.0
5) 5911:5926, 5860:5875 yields 40.5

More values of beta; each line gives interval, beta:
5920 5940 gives 5937.5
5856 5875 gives 5868.5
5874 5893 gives 5882.0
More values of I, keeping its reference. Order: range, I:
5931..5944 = 5933.0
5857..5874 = 5861.0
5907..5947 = 5933.0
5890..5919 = 5891.0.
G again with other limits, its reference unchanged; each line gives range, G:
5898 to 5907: 2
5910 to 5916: -1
